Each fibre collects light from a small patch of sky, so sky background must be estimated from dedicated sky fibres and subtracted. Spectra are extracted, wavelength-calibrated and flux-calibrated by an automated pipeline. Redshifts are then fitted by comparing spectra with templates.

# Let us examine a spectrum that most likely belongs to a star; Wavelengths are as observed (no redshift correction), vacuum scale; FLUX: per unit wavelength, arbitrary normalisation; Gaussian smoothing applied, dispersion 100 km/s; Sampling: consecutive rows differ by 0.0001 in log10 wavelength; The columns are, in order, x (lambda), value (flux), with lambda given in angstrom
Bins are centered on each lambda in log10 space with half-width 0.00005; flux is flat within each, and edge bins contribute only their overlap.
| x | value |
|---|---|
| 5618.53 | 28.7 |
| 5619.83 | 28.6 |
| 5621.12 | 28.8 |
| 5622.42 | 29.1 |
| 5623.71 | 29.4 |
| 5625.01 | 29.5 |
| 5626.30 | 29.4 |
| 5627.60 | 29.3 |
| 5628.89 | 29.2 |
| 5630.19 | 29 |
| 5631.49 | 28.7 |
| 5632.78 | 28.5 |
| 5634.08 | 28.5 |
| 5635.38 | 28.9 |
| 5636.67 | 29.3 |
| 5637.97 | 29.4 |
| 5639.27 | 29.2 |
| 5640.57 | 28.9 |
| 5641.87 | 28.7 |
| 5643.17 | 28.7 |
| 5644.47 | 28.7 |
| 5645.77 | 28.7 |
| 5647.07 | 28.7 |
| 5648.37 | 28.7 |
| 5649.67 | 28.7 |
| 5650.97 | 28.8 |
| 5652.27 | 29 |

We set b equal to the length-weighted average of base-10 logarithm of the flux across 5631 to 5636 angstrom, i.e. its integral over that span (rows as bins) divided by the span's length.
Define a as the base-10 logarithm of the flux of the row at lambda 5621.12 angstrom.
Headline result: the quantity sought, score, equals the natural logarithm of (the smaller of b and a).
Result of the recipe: 0.377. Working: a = 1.46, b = 1.46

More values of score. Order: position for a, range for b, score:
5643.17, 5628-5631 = 0.377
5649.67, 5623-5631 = 0.377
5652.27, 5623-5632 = 0.380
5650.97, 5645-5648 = 0.377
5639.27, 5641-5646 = 0.377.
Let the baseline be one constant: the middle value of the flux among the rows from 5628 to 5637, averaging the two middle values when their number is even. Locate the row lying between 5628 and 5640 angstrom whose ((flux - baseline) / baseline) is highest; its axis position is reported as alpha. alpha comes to 5637.97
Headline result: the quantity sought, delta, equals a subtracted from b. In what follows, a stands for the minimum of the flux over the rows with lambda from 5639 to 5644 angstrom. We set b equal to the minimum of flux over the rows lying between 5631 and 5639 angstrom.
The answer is -0.2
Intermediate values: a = 28.7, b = 28.5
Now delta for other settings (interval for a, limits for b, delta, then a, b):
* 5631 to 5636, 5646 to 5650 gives 0.2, 28.5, 28.7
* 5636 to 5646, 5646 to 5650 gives 0.0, 28.7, 28.7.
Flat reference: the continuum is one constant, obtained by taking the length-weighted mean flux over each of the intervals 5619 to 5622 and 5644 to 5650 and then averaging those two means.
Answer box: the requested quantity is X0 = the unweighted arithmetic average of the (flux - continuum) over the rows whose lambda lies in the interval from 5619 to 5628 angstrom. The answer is 0.48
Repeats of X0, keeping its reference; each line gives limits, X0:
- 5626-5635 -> 0.26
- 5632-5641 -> 0.28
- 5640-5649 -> 0.05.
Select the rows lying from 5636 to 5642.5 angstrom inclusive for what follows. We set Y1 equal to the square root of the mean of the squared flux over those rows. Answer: 29.1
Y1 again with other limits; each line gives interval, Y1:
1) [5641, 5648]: 28.7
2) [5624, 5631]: 29.3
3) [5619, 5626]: 29.1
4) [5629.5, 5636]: 28.7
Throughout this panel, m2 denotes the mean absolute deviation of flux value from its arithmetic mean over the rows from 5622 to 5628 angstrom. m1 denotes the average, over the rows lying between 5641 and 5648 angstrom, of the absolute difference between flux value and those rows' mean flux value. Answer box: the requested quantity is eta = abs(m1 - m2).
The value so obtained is 0.11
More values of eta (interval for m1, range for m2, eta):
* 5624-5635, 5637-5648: 0.12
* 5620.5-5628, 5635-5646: 0.04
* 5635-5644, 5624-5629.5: 0.14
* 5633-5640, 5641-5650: 0.29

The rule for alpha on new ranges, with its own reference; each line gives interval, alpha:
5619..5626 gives 5625.01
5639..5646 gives 5639.27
